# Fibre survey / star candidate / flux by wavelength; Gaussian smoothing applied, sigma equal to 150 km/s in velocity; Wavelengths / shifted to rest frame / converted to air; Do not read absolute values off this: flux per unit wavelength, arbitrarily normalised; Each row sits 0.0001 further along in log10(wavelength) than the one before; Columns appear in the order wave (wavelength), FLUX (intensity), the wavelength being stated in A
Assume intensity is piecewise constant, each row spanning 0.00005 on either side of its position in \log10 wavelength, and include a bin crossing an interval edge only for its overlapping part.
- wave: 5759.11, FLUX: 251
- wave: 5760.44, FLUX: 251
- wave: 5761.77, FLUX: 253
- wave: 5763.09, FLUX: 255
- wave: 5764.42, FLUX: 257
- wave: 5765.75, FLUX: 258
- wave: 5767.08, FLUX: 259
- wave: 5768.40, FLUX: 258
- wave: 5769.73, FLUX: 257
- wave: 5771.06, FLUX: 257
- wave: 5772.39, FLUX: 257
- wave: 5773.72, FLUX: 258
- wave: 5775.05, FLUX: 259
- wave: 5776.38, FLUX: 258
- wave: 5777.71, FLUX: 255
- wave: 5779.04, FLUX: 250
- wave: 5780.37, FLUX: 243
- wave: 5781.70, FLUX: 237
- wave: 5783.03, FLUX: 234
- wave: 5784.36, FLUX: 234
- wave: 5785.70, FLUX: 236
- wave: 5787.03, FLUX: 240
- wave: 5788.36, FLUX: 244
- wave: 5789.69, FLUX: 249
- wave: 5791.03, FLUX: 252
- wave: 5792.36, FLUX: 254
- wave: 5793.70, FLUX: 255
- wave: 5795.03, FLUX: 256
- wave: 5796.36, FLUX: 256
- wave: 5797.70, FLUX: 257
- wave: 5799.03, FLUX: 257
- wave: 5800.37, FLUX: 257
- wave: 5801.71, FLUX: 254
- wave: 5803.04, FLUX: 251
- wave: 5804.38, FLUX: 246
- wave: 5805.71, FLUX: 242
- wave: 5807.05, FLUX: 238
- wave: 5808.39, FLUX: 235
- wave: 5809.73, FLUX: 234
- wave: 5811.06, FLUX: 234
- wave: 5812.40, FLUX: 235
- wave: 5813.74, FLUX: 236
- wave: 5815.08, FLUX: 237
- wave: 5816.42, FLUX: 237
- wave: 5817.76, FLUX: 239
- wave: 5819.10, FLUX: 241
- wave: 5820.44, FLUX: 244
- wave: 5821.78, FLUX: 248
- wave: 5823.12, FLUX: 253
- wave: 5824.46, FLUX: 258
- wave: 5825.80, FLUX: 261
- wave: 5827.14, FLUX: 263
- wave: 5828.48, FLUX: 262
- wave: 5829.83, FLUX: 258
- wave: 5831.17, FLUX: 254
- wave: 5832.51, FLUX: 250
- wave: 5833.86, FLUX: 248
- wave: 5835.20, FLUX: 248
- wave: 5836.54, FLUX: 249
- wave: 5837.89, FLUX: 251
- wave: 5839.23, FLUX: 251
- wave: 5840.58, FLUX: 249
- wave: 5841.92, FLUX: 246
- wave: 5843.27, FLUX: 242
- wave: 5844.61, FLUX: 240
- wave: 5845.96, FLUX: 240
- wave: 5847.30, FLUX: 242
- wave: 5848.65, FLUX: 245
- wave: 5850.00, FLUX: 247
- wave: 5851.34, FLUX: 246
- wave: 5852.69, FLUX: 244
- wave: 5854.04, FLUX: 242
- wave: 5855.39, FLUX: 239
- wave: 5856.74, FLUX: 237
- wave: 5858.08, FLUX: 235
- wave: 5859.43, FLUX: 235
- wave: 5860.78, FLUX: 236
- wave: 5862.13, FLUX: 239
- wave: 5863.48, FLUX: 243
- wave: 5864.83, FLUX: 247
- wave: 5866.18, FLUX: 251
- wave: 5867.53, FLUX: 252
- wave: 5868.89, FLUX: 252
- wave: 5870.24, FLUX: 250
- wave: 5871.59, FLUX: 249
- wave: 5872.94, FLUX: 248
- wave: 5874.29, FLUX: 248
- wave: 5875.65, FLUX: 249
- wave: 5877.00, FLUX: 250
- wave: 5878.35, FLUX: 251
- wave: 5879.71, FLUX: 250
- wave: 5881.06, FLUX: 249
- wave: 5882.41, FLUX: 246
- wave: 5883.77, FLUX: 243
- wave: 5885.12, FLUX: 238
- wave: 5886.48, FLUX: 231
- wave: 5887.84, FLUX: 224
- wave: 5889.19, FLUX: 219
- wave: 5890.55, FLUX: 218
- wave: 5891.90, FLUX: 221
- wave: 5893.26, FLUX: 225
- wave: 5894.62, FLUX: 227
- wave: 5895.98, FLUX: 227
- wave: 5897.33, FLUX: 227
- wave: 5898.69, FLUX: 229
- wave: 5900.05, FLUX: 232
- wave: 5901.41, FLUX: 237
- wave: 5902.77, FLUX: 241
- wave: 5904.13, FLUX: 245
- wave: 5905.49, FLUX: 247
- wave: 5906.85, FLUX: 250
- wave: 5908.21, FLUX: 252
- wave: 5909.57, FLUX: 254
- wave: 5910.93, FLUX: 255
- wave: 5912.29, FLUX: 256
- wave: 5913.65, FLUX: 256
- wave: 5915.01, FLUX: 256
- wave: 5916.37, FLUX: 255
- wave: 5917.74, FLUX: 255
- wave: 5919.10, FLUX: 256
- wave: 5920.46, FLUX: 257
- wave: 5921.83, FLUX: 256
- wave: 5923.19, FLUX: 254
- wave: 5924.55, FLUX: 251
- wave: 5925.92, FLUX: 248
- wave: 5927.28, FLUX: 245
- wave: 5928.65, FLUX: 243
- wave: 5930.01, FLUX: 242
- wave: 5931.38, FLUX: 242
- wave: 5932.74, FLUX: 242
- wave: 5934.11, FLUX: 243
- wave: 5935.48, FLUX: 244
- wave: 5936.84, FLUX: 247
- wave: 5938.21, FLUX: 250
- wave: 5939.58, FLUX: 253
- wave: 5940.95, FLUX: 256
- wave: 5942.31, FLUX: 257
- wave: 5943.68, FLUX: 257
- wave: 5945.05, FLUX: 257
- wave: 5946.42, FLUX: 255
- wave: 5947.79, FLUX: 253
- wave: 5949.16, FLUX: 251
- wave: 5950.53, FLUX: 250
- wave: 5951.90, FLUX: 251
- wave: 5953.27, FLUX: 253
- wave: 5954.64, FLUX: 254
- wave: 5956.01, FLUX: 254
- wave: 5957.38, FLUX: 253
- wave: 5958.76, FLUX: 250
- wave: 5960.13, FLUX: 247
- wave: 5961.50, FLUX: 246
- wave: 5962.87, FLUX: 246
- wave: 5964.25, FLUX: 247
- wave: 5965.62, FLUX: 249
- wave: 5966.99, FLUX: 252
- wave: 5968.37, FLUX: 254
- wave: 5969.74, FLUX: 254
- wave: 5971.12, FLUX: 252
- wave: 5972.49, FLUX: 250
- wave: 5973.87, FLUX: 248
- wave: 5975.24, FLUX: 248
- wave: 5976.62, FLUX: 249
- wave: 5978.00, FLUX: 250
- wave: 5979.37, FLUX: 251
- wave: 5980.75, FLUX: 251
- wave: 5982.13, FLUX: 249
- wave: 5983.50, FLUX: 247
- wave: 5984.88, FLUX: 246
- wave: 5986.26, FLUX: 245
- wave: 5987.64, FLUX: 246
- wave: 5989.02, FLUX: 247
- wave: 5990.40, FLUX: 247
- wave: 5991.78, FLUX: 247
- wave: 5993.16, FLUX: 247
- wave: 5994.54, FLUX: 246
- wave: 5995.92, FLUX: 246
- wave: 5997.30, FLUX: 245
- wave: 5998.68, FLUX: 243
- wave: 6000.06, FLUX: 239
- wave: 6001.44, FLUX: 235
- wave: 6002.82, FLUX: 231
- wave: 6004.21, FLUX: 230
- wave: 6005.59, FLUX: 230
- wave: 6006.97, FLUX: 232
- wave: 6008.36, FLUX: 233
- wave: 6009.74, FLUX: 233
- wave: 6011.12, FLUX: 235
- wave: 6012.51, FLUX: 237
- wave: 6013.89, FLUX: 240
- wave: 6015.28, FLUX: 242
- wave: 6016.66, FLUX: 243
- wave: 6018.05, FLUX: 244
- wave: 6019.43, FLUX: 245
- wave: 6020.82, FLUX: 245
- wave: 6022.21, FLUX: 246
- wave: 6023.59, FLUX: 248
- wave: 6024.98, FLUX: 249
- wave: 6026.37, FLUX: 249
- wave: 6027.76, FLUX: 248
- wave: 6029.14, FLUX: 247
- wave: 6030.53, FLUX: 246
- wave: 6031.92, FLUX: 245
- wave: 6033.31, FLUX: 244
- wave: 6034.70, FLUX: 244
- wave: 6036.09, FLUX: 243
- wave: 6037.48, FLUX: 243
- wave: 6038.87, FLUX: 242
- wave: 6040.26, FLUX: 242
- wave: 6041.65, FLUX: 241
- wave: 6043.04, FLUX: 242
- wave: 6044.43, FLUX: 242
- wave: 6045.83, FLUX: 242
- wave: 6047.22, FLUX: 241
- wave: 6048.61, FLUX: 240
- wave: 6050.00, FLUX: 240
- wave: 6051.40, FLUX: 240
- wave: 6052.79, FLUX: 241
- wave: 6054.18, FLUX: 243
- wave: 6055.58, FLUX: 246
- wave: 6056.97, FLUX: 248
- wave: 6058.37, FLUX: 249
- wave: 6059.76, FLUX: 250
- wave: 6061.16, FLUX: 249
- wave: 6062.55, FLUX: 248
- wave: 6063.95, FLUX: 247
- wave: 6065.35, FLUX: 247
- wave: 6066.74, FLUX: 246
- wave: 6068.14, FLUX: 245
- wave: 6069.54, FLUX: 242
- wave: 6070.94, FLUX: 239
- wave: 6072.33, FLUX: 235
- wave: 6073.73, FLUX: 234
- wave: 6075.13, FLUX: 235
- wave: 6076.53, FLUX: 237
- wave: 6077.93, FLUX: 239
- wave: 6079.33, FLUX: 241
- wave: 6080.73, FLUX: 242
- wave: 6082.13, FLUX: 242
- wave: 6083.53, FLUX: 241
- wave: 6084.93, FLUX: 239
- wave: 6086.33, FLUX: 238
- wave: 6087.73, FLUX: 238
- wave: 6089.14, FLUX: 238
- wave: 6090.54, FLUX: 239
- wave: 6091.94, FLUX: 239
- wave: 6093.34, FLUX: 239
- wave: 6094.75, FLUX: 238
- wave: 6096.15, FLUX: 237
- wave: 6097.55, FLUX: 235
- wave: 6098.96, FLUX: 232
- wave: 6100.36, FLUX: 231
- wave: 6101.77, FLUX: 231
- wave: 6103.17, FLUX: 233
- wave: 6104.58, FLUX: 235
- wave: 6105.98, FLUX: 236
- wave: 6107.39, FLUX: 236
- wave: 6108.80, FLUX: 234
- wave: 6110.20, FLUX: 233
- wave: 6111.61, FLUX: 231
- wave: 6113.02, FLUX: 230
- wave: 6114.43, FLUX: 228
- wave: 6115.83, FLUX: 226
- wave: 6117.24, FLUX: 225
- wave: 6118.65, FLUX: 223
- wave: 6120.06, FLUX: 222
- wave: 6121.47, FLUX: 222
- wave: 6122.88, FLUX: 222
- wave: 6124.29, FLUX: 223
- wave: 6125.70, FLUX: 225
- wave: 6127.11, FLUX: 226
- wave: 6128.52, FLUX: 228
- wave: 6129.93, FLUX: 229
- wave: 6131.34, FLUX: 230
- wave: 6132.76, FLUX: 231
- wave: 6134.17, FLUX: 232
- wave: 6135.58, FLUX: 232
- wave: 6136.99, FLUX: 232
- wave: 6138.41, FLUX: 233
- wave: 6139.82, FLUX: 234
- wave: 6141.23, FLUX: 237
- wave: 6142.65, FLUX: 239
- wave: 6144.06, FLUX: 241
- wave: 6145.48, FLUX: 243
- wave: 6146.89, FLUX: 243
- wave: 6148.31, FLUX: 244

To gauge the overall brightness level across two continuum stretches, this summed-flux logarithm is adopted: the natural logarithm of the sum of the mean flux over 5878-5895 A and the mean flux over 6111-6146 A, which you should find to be 6.139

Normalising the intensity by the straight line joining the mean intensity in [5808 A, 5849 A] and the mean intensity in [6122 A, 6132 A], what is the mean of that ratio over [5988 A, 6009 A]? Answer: 1.02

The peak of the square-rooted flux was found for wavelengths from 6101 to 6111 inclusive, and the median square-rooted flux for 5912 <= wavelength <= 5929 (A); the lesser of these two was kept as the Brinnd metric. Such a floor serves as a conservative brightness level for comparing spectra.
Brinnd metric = 15.4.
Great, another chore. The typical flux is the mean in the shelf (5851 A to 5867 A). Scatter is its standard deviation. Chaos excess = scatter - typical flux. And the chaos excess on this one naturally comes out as -236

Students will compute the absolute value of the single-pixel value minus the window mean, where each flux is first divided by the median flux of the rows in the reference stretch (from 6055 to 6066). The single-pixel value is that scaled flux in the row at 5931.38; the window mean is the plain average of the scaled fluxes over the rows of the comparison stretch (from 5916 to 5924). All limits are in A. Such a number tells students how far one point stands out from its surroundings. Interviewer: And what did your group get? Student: 0.054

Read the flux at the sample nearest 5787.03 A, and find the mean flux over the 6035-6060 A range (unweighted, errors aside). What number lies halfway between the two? 241.5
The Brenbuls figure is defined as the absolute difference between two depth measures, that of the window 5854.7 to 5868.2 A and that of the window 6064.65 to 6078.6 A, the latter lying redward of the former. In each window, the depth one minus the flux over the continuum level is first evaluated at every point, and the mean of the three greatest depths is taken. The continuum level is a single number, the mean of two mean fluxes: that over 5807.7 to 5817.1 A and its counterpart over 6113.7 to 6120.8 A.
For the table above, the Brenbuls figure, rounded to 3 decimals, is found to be 0.003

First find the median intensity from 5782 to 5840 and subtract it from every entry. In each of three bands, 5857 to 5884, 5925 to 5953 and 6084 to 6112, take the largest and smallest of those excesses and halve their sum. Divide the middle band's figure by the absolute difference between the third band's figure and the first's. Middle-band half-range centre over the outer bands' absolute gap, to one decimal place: 0.1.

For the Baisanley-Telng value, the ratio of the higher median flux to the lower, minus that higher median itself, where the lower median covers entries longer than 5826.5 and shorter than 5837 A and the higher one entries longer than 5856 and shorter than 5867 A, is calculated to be -237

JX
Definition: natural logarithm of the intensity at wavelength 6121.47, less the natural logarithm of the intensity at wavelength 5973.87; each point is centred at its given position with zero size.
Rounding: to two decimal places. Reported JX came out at -0.11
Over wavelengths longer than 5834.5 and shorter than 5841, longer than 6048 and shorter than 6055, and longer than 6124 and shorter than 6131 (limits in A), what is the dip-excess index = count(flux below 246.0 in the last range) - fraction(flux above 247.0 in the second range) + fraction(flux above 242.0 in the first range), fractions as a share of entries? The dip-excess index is 6.0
